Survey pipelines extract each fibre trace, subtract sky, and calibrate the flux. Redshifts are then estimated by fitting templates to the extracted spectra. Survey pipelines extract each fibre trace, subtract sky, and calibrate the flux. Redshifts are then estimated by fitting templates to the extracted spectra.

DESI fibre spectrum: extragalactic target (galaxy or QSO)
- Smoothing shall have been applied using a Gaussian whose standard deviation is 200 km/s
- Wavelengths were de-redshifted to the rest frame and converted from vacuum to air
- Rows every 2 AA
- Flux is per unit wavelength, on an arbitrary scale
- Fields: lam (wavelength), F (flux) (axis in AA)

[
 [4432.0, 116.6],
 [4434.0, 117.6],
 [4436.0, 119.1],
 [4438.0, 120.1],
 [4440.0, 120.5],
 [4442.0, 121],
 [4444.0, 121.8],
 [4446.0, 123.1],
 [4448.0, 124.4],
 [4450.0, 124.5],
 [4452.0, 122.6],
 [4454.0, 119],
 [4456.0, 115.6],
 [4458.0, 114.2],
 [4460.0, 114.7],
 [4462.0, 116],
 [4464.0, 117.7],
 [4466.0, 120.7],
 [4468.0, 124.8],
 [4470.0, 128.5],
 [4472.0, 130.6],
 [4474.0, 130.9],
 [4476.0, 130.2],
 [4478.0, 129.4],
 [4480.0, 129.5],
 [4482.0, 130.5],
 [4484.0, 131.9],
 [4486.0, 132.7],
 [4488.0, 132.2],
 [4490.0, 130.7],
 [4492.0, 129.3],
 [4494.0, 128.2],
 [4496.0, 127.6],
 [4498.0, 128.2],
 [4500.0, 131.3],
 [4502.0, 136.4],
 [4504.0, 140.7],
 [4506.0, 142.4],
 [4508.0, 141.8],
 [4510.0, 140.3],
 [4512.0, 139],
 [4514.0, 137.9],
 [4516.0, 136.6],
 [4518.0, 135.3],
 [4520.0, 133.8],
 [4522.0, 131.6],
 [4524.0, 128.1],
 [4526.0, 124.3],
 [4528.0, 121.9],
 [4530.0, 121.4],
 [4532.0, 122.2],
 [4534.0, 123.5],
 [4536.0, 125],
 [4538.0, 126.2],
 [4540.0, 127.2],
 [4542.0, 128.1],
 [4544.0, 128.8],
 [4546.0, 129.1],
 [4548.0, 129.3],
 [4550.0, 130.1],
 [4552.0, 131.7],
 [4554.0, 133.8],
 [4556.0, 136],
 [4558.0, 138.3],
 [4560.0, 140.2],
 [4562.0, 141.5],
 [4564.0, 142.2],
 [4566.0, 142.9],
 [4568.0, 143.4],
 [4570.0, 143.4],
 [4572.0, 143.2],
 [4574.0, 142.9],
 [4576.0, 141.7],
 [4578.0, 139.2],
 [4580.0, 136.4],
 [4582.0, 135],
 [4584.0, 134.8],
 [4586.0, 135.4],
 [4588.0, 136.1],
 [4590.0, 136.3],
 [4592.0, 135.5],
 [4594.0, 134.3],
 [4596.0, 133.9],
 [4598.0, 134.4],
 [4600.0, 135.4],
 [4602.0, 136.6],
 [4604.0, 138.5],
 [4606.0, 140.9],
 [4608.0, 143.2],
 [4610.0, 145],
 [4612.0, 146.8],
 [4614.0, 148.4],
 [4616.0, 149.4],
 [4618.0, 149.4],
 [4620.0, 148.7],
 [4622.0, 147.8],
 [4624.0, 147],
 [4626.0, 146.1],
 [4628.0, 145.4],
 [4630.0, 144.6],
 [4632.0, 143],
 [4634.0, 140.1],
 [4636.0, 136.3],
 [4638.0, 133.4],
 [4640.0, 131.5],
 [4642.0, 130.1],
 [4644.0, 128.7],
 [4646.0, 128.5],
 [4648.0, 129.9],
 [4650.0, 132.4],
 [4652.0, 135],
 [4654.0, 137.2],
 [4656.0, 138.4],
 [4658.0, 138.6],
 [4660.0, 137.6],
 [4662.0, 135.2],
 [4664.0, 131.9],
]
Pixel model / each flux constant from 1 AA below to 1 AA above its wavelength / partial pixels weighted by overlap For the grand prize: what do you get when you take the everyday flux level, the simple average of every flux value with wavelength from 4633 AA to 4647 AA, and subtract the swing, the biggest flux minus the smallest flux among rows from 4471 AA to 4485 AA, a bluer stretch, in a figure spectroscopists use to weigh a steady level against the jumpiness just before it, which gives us 130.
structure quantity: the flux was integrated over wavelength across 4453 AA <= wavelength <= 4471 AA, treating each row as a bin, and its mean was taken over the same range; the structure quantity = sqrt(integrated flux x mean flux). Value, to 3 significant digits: 505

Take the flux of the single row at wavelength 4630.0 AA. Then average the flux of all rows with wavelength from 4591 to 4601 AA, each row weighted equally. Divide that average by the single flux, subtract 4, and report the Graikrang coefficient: -3.07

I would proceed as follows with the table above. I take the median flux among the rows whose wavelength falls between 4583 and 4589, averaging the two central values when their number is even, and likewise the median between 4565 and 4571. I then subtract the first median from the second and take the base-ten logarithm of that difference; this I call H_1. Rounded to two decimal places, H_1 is 0.90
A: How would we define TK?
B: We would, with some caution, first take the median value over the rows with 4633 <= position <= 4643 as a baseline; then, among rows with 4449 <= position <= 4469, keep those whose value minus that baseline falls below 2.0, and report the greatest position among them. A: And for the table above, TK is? 4468.0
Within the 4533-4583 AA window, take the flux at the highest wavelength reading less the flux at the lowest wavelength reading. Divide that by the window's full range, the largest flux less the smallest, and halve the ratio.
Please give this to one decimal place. 0.3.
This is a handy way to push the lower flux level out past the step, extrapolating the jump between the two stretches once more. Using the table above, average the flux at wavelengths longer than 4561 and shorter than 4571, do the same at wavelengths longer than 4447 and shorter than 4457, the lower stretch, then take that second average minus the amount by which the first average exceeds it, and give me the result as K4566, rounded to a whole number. 100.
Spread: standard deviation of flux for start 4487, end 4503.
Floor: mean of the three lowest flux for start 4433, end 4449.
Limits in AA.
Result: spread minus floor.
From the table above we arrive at -116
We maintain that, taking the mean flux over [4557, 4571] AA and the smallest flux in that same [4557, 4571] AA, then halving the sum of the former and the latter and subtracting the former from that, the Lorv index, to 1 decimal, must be -1.7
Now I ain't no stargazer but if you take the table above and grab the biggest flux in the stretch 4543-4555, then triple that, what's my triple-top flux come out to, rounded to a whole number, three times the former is 401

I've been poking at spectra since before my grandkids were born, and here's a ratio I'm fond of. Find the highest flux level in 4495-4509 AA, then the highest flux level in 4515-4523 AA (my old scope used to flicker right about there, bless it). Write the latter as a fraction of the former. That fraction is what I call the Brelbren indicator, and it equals 0.96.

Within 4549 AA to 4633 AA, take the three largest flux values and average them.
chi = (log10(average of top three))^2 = 4.72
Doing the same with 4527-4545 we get 4.44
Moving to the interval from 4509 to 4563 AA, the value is 4.61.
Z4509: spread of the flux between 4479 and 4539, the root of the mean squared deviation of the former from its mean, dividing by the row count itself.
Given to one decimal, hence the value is 6.0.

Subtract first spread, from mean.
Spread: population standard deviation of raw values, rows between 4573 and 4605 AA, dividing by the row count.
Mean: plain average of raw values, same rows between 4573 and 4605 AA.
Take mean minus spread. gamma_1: 134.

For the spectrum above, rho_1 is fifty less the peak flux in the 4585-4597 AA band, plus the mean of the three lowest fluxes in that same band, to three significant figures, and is 48.2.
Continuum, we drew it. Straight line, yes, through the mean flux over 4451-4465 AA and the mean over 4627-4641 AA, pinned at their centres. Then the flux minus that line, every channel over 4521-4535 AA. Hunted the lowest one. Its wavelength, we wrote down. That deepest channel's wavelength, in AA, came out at 4530.0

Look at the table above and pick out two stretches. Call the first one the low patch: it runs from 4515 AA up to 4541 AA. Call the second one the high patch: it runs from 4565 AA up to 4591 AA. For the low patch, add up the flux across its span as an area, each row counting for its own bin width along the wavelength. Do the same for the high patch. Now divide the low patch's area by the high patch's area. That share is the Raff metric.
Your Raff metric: 0.92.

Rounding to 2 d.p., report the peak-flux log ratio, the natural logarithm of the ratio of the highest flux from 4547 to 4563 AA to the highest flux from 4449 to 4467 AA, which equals 0.13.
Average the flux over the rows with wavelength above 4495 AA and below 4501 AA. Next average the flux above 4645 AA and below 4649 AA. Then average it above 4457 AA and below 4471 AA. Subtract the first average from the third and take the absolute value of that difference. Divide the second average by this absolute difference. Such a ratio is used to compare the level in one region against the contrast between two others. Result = 14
